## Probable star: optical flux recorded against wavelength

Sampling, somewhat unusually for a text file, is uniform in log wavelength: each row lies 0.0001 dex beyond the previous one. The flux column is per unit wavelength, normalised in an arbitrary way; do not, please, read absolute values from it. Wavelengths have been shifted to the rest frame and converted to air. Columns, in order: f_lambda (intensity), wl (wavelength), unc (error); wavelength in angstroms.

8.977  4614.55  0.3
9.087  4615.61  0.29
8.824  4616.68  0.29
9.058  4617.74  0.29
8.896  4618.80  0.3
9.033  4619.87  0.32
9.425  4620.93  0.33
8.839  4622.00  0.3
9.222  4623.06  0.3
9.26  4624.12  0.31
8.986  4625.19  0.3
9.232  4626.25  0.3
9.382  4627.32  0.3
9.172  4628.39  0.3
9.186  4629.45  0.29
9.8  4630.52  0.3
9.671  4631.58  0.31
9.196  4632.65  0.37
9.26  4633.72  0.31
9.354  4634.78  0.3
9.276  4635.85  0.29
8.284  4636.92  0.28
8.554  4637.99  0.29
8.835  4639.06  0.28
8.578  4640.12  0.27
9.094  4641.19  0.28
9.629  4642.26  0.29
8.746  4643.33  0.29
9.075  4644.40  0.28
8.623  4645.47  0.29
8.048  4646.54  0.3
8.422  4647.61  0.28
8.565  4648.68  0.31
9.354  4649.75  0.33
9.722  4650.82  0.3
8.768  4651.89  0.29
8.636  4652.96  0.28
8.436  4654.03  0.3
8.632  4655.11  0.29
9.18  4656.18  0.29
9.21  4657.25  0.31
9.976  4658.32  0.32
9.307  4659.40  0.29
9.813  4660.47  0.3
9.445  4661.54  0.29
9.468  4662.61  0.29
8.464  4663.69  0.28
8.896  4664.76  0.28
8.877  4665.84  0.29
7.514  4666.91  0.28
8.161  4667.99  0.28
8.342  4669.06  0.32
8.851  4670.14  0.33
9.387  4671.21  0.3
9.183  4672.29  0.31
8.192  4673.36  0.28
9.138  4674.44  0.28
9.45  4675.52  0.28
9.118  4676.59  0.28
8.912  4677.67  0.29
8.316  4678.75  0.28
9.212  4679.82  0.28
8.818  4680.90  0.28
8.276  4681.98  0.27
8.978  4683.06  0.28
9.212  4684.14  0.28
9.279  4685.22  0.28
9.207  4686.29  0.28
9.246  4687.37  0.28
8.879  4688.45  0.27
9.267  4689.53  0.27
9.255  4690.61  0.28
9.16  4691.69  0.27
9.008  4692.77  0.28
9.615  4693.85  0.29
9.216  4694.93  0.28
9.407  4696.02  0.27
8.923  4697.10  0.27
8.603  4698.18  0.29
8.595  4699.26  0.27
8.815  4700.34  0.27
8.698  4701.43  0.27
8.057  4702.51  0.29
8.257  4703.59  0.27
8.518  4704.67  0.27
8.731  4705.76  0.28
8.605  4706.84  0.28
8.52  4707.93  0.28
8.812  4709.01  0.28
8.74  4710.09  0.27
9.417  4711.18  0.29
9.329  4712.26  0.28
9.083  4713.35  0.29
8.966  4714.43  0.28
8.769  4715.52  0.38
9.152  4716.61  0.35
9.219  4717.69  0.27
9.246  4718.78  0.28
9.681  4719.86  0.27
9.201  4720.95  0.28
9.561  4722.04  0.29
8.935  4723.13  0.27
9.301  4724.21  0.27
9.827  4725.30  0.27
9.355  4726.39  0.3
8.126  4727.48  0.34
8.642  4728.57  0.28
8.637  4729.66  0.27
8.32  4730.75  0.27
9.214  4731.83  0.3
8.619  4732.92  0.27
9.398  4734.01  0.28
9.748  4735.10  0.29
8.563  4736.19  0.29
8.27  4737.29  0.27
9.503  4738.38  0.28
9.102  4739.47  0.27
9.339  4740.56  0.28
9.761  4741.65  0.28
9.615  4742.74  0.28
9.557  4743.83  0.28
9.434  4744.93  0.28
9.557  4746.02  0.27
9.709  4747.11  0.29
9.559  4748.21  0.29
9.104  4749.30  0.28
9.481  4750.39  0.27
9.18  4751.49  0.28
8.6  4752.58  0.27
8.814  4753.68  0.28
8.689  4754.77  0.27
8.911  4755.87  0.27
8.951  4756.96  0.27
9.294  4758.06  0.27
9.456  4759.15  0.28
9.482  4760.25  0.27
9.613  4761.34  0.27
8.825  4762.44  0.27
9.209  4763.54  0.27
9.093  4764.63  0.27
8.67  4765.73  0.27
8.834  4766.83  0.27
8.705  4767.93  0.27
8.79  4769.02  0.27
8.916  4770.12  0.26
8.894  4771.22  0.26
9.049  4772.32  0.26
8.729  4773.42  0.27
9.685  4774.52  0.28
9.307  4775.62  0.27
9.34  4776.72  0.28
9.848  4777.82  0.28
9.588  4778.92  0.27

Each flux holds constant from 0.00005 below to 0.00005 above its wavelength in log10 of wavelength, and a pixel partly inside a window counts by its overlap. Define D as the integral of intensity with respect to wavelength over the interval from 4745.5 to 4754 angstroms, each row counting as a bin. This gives 79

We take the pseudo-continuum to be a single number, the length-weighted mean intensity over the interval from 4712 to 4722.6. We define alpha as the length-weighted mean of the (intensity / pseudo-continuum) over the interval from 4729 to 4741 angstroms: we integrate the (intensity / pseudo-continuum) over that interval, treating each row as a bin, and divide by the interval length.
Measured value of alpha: 0.97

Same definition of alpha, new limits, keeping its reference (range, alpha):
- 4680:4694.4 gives 0.99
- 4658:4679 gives 0.97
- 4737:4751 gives 1.02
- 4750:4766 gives 0.99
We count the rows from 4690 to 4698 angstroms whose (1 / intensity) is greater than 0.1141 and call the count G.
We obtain 0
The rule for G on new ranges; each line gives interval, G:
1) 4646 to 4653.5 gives 4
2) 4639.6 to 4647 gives 4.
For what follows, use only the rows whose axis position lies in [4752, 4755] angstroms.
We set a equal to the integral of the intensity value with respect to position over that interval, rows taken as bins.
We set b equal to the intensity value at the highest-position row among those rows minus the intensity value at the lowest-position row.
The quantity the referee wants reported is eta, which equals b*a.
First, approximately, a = 26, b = 0.09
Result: 2.3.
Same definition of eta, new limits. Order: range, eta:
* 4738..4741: -4.6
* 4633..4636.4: 0.5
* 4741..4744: -5.9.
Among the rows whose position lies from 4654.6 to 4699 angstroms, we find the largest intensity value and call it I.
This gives 9.976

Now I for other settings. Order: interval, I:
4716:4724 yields 9.681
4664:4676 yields 9.45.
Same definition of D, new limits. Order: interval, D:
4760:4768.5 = 77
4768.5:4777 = 77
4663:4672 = 77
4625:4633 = 75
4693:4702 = 81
